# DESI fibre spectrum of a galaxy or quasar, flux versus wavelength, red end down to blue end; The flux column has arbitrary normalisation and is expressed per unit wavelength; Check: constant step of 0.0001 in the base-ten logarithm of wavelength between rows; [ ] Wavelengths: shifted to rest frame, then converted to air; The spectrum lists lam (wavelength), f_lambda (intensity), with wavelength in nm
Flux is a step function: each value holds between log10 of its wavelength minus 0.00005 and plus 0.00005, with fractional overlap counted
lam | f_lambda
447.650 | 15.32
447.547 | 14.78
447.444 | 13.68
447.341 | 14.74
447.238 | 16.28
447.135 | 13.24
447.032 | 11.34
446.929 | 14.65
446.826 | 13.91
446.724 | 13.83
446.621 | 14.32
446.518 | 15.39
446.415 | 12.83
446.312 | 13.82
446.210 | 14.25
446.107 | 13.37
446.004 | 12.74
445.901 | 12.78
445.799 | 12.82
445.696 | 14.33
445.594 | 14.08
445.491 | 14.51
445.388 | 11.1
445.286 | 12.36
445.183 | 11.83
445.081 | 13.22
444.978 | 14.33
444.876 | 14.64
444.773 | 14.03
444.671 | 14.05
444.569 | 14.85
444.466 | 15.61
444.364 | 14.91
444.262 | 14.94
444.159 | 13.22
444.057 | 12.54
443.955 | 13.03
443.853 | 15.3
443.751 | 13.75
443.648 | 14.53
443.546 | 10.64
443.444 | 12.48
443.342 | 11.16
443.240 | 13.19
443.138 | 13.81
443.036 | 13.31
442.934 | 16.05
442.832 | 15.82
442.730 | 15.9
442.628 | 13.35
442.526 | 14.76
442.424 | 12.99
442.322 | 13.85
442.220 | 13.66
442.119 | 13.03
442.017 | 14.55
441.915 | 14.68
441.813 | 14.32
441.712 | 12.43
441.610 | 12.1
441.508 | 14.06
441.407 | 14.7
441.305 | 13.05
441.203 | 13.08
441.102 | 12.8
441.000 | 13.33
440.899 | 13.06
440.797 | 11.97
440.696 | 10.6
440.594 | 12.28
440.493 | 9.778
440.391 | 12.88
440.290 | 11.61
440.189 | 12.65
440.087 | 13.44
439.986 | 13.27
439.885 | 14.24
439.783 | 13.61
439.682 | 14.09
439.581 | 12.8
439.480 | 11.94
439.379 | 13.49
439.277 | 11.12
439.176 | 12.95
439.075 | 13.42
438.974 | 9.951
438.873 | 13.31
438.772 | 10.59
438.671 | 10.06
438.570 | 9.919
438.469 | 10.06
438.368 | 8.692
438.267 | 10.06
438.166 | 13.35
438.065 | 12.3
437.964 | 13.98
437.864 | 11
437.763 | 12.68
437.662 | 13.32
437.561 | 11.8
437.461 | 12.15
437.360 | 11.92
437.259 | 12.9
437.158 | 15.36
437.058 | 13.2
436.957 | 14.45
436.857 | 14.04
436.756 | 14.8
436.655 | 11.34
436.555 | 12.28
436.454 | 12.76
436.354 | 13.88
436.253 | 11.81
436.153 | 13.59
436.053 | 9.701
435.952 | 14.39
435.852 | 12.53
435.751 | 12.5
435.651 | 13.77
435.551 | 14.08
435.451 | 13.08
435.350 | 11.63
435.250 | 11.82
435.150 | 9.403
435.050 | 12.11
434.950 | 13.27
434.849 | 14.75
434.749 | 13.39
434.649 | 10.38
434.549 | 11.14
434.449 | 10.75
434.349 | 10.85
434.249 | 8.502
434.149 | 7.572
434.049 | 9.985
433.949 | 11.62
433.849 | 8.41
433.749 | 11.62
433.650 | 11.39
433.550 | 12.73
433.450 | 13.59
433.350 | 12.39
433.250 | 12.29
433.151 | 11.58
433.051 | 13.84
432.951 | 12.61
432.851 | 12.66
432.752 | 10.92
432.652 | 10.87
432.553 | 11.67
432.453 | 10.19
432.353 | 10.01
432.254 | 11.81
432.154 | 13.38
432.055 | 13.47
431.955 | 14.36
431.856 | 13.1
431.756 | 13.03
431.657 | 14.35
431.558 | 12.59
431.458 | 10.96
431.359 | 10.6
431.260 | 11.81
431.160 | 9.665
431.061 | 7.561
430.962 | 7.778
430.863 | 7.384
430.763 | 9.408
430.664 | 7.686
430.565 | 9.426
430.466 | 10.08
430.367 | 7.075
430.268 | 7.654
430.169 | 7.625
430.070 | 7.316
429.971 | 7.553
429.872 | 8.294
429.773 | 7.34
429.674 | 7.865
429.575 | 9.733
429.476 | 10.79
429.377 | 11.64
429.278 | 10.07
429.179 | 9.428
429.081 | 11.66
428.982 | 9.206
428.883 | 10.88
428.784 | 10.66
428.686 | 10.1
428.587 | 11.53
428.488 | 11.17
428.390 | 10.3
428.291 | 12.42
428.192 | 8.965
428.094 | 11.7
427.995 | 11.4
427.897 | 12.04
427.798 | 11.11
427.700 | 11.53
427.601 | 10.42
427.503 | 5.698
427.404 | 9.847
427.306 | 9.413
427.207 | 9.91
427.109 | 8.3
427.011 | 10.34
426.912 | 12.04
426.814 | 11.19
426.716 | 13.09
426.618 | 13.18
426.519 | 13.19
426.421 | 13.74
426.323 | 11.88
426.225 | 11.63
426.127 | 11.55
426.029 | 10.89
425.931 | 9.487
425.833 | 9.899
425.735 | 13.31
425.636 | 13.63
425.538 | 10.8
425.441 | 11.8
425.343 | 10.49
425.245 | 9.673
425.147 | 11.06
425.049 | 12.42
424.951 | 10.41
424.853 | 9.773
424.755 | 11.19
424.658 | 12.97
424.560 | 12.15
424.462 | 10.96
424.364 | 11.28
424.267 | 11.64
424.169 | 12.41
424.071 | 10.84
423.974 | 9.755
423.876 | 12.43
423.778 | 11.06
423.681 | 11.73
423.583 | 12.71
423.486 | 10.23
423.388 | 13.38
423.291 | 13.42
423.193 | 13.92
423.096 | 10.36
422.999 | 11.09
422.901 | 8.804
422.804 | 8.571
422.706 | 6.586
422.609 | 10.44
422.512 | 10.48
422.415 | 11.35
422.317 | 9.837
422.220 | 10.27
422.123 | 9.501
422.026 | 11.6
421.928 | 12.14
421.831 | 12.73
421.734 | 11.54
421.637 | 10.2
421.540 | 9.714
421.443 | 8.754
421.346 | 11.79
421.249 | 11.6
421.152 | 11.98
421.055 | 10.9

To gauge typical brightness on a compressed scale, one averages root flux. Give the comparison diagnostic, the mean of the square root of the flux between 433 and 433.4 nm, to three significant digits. 3.54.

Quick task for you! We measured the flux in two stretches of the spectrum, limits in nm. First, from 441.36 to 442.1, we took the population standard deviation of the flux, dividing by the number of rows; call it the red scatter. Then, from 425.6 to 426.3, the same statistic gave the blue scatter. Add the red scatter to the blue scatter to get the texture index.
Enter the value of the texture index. 2.47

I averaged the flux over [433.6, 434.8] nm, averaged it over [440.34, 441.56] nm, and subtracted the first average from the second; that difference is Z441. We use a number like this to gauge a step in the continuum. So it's 2.2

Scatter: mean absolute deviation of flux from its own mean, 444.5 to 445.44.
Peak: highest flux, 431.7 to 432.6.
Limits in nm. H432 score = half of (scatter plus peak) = 7.7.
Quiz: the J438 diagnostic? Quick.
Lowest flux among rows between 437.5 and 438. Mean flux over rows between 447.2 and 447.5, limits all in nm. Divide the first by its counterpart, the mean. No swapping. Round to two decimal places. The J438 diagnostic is 0.74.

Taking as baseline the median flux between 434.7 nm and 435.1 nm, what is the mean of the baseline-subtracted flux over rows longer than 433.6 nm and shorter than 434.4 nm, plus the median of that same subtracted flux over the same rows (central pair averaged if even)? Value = -6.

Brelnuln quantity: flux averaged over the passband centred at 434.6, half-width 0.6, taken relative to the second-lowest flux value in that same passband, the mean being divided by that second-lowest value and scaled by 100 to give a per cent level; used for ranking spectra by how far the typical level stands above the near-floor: 129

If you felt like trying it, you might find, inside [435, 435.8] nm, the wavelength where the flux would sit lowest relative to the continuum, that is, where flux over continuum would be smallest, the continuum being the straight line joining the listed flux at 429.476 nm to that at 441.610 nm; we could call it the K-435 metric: 435.150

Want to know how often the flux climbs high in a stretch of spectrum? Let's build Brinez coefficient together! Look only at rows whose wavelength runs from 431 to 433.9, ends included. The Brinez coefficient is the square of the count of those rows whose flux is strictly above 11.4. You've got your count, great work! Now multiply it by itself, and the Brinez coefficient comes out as 361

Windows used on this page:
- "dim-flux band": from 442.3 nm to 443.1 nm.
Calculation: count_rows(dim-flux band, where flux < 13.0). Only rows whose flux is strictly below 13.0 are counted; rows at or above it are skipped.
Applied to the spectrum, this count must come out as 1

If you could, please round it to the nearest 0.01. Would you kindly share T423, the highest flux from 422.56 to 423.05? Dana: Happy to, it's 11.09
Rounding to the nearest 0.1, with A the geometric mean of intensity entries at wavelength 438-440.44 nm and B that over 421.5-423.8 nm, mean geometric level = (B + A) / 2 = 11.4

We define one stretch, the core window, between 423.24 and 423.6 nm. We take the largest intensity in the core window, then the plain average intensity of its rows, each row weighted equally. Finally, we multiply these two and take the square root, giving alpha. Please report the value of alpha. 12.9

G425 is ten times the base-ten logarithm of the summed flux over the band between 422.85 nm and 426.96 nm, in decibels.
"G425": 26.9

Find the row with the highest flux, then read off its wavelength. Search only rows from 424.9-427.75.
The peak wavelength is 426.421 nm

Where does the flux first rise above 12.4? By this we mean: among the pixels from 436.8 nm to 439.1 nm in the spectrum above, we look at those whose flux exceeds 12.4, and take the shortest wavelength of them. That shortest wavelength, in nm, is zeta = 436.857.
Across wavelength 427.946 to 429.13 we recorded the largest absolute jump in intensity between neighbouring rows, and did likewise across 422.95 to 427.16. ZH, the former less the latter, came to -0.1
